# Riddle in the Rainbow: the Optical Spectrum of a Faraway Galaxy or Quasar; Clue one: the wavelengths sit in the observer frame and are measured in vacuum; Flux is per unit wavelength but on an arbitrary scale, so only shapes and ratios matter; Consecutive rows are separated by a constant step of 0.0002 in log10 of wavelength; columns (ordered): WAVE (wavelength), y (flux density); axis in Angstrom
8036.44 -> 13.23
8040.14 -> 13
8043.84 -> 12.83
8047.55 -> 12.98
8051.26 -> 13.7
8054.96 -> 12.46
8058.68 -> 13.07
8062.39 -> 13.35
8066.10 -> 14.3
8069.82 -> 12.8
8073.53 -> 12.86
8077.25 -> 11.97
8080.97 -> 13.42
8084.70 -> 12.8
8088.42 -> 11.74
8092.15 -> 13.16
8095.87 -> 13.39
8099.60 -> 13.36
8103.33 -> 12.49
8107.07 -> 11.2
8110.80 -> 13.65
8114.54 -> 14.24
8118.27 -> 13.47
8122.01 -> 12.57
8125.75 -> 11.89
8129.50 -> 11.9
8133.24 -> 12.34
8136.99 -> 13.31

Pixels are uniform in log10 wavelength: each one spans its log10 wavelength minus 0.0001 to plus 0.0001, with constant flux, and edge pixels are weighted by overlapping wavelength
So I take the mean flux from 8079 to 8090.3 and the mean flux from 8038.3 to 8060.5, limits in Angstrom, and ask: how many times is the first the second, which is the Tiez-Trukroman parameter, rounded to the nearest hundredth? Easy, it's 0.97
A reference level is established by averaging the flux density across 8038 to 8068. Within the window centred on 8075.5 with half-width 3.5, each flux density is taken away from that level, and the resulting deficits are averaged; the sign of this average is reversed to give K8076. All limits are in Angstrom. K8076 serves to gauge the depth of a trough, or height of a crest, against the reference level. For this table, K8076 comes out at -0.8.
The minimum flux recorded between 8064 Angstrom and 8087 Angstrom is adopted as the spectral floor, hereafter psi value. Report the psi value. 11.97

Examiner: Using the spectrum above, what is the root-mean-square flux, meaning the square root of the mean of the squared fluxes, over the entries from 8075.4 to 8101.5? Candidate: 12.9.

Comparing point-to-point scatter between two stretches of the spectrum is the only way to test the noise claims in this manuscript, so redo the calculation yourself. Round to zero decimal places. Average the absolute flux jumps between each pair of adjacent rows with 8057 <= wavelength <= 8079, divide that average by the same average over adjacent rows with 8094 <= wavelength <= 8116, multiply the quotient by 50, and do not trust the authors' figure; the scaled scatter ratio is 35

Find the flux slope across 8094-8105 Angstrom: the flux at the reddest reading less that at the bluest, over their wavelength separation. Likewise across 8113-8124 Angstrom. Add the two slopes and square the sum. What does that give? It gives 0.12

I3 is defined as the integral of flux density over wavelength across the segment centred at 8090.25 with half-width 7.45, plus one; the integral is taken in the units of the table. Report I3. 191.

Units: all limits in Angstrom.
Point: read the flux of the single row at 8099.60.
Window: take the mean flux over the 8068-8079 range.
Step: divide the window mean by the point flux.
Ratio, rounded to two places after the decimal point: 0.94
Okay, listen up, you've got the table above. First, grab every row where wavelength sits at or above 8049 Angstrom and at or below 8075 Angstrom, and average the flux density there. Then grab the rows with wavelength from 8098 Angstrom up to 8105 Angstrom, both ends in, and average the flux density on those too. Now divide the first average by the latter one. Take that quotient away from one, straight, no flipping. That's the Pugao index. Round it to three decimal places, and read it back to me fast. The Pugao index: -0.023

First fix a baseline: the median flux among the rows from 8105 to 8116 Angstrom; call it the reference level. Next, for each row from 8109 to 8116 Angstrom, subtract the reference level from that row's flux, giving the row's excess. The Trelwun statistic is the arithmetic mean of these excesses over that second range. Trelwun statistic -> 0.3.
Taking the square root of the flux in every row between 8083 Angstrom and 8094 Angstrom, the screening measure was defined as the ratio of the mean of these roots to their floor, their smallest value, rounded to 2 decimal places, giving 1.03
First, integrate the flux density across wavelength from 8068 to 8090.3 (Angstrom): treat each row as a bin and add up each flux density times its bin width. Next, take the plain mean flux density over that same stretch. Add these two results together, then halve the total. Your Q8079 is 147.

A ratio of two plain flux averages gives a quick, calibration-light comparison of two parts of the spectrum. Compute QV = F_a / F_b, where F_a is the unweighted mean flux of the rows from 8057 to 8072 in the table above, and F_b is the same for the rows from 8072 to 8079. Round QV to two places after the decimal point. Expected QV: 1.08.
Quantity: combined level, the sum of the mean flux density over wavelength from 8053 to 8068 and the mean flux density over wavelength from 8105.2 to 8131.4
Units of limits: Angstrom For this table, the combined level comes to 26.0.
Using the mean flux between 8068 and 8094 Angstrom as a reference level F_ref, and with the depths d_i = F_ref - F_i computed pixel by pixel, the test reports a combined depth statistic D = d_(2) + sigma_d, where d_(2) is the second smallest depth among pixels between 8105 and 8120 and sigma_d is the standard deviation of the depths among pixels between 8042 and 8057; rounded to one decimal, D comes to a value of -0.5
